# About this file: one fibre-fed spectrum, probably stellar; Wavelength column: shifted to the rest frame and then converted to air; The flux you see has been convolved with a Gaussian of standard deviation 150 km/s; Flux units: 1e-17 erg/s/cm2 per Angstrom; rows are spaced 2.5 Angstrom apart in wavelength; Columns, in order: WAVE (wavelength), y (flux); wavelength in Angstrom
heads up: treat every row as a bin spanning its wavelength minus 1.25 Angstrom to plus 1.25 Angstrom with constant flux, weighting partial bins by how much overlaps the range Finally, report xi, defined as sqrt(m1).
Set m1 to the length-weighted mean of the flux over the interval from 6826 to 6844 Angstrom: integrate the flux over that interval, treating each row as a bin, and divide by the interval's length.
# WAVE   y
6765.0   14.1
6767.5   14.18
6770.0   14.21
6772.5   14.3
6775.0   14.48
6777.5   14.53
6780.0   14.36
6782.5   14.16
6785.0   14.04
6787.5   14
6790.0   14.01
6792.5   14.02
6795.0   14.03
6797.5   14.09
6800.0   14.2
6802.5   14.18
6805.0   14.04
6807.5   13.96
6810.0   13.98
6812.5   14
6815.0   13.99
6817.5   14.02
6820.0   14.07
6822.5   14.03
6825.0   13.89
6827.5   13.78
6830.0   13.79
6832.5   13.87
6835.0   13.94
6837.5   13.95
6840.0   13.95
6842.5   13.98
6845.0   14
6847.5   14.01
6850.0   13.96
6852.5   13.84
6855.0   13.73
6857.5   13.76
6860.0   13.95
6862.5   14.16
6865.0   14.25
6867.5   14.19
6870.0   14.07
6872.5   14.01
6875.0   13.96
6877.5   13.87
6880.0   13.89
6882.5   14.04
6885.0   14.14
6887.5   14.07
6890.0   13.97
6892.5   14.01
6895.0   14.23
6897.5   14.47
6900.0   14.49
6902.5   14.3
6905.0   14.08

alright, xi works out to 3.73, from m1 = 13.9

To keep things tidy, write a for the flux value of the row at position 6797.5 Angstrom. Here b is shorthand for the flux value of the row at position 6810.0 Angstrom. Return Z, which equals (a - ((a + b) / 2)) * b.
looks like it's 0.8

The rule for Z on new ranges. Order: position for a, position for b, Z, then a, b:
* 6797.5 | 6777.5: -3.2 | 14.09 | 14.53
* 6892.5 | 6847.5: 0.0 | 14.01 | 14.01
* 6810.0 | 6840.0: 0.2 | 13.98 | 13.95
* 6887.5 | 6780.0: -2.1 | 14.07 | 14.36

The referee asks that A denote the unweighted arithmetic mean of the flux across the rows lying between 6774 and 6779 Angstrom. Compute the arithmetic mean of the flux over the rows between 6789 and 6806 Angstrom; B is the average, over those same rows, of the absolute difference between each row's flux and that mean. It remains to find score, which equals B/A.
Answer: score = 0.004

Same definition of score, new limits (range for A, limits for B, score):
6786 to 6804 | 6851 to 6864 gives 0.009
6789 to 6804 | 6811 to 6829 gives 0.005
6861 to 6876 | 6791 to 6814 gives 0.005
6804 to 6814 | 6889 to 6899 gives 0.013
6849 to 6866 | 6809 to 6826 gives 0.003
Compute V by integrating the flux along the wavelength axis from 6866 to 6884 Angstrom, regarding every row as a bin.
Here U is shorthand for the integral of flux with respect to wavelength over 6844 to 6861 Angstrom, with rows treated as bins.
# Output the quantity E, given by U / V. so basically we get 0.94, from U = 236.1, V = 252.2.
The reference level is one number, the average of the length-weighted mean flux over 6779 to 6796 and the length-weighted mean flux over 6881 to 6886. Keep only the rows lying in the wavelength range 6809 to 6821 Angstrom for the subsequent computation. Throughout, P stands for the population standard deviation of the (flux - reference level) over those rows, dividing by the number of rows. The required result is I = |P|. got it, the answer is 0.032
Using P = 0.03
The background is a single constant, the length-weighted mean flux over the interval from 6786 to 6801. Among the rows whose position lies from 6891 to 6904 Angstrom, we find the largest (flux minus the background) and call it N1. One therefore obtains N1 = 0.434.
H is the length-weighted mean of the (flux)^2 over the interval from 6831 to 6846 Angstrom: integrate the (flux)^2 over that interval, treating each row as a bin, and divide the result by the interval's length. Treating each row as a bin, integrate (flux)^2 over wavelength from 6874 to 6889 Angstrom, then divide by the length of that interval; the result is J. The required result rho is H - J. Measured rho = -1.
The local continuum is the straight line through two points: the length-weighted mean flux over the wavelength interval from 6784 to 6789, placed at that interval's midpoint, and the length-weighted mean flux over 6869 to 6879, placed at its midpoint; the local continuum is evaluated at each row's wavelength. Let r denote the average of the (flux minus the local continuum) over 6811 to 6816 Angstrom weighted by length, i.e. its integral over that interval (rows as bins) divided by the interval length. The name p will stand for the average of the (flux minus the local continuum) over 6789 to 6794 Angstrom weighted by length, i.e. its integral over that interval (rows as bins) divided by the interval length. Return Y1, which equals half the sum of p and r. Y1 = 0.00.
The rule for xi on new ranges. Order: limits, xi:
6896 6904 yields 3.80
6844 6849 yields 3.74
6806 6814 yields 3.74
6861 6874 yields 3.76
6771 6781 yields 3.80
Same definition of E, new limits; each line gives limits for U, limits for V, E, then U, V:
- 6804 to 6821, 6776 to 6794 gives 0.93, 238.1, 254.9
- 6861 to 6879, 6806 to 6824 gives 1.00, 253.2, 252.1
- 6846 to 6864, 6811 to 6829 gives 1.00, 250.6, 251.4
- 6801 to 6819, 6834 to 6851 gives 1.06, 252.5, 237.5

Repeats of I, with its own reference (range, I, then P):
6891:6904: 0.175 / 0.18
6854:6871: 0.193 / 0.19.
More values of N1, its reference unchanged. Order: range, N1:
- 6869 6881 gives 0.014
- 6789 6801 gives 0.144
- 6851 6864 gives 0.104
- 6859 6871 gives 0.194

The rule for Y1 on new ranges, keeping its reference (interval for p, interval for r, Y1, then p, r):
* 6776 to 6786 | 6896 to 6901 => 0.38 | 0.26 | 0.51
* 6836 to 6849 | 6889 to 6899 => 0.10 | -0.01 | 0.22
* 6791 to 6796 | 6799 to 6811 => 0.04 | 0.01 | 0.06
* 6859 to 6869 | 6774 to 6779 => 0.32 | 0.16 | 0.48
